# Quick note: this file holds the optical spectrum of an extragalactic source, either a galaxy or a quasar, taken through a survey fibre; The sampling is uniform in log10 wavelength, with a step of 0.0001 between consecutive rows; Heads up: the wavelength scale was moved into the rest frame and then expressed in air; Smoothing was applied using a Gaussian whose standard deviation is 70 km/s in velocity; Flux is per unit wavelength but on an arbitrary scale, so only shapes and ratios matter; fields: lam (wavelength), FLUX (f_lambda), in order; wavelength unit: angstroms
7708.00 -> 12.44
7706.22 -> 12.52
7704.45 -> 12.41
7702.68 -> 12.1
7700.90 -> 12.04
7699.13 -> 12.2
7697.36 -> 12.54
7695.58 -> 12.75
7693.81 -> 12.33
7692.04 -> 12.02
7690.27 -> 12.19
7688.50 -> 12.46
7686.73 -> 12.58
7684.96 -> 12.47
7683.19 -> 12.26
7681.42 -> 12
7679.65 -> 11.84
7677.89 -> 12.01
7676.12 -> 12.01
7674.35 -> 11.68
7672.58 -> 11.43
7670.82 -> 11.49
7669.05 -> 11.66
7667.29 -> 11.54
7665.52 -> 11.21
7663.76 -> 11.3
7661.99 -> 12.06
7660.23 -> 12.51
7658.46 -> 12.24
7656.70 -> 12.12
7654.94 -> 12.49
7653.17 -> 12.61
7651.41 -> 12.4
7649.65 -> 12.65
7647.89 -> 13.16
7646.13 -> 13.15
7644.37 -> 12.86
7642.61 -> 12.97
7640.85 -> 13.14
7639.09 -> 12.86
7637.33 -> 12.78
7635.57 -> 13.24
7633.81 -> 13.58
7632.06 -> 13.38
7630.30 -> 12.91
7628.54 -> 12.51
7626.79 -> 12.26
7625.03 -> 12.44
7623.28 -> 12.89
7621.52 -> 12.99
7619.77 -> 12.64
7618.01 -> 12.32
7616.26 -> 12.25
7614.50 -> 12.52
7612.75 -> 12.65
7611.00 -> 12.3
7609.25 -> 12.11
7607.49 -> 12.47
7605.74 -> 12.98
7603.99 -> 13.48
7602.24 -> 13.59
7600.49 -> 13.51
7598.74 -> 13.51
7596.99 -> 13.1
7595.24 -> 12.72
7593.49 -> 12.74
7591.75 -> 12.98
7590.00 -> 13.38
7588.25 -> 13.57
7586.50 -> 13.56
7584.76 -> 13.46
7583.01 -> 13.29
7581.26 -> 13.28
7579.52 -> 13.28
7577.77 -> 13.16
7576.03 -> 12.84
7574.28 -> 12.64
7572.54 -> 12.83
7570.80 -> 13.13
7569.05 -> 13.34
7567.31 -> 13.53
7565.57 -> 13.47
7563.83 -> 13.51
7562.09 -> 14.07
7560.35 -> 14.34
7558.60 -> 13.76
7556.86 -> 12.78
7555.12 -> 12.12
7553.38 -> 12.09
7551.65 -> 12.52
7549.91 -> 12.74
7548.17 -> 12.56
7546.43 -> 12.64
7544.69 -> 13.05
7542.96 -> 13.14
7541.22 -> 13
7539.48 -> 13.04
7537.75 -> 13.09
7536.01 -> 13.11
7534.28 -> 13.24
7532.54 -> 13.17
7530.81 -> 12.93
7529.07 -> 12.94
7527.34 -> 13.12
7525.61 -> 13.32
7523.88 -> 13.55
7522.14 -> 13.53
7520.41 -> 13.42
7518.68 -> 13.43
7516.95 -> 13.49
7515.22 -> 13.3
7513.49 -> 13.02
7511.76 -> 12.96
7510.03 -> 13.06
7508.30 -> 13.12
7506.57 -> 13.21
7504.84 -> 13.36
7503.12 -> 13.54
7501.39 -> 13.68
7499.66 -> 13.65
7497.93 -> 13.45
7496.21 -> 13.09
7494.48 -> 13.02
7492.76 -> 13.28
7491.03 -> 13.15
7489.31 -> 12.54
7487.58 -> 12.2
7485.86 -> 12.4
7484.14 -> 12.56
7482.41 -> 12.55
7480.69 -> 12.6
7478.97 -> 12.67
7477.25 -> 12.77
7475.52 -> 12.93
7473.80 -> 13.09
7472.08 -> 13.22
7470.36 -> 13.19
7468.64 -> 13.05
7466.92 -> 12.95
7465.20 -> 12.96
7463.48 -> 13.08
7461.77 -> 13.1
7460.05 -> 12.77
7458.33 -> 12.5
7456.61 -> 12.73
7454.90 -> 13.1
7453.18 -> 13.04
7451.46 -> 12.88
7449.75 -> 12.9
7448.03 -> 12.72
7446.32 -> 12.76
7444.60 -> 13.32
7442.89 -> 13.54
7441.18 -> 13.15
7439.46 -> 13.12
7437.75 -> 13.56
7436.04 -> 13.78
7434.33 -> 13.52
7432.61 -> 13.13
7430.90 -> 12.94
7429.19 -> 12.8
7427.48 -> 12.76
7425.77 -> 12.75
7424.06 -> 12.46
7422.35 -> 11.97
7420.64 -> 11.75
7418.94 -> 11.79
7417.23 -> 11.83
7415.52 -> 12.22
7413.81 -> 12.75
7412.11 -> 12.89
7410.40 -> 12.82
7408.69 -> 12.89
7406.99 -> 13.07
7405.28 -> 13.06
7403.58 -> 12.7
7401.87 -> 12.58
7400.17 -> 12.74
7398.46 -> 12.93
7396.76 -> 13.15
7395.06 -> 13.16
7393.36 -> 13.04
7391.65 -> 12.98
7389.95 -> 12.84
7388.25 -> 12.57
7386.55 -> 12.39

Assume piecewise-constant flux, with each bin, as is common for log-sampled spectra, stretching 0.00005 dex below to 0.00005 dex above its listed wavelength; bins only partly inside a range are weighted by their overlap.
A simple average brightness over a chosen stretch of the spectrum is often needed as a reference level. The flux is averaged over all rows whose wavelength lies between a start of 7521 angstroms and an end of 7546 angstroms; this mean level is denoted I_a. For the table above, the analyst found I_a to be 13.2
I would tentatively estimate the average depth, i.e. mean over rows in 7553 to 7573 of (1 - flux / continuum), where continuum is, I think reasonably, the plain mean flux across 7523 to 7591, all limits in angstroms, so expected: -0.01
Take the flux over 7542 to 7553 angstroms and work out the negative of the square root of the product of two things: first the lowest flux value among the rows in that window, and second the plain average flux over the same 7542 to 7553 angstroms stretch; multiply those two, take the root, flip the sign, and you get -12.6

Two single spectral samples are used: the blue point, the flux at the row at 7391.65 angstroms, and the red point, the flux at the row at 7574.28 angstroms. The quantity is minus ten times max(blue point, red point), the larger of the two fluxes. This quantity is -130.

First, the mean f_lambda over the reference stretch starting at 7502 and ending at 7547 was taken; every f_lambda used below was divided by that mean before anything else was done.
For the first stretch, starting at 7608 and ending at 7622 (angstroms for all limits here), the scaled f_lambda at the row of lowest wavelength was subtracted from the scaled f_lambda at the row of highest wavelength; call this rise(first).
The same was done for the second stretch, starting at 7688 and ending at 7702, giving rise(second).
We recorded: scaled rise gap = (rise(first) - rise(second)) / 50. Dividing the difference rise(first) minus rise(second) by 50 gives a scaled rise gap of 0.0020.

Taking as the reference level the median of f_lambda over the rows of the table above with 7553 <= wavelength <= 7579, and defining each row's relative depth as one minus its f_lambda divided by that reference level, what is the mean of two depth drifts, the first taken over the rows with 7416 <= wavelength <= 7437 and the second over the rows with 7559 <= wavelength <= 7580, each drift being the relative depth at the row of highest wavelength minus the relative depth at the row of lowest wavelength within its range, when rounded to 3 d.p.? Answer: -0.034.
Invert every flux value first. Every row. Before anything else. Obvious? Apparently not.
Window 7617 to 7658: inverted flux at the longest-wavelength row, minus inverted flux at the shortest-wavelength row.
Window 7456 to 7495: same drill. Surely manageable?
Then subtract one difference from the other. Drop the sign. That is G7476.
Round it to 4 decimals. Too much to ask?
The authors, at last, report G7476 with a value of 0.0031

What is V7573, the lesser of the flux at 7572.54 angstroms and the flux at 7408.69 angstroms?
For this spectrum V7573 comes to 12.83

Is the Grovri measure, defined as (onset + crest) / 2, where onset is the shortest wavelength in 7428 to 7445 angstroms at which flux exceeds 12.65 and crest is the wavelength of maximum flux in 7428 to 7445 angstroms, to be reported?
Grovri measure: 7432.6 angstroms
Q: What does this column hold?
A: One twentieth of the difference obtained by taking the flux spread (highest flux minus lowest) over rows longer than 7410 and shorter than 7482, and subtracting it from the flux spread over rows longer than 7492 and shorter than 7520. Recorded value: -0.07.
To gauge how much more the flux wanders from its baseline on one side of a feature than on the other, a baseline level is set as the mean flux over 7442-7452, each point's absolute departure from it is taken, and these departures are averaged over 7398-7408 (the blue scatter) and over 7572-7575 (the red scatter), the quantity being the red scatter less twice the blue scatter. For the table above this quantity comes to -0.12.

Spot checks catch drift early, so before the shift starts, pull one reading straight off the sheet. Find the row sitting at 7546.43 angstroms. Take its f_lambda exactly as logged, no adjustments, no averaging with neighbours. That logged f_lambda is 12.64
